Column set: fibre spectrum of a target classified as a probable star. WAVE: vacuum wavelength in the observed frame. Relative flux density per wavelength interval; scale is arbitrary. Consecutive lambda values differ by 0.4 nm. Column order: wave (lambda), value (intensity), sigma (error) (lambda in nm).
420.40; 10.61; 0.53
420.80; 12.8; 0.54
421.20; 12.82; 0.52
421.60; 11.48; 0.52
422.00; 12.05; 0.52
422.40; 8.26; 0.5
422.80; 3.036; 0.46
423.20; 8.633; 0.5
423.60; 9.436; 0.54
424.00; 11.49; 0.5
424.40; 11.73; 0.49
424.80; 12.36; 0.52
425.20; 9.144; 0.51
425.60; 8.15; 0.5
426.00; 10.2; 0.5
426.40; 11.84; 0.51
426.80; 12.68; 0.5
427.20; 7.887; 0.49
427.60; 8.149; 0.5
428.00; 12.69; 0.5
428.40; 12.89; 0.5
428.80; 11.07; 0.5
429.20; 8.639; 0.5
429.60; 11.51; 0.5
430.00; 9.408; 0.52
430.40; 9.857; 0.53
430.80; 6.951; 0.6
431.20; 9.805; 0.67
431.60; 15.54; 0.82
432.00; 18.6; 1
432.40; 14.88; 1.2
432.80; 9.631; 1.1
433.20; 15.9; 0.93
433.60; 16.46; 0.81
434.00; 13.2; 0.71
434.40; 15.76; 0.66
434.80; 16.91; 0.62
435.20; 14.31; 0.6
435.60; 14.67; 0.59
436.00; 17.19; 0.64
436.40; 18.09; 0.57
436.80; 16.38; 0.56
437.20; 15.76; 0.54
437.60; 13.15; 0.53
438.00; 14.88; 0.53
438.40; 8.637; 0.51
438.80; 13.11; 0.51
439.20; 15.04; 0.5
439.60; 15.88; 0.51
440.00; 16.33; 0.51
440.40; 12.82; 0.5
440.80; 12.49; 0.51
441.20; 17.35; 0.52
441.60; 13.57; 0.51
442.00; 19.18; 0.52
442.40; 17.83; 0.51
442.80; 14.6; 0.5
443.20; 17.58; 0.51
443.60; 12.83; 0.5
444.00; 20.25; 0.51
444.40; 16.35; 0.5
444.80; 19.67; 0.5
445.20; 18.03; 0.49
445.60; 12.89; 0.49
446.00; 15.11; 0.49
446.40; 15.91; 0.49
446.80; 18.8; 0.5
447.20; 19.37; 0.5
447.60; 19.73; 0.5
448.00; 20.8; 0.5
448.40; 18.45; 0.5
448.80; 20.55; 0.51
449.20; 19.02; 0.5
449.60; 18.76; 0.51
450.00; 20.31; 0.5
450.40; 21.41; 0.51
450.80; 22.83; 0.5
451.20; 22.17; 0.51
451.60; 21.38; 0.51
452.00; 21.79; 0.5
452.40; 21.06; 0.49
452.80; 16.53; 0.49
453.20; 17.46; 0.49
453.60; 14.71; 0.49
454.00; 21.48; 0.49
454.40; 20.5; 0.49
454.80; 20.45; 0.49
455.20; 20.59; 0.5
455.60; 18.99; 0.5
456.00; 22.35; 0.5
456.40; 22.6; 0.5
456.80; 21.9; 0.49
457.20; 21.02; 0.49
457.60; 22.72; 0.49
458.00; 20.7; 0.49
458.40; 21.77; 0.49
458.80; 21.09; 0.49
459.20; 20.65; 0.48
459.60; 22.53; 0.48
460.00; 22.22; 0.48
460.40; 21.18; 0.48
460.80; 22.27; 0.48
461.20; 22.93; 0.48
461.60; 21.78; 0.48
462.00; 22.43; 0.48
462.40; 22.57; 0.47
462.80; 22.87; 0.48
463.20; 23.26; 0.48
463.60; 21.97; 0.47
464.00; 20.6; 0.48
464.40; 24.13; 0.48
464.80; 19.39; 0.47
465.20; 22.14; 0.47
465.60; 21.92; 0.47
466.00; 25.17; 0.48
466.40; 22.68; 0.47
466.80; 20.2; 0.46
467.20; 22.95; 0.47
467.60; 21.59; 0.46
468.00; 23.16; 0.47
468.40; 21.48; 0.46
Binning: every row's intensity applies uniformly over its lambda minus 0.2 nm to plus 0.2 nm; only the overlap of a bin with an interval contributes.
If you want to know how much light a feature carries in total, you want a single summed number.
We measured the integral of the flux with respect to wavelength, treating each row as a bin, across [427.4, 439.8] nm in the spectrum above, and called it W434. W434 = 166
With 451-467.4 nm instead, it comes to 351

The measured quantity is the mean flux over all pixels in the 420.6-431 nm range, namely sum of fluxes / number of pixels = 10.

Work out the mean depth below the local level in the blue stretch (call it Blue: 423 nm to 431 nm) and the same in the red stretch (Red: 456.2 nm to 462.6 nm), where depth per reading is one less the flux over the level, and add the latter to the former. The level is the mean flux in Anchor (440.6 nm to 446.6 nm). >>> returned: 0.02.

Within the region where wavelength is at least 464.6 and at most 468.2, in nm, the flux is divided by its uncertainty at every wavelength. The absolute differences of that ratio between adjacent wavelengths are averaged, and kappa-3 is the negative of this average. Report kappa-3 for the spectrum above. -3.7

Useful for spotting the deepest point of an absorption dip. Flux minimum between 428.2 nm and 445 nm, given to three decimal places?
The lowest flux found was 6.951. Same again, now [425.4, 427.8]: 7.887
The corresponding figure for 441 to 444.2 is 12.830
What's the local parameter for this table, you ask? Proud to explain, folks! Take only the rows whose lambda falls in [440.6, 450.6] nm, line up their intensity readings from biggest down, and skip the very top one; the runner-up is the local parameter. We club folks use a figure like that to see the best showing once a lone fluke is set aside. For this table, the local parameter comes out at 20.8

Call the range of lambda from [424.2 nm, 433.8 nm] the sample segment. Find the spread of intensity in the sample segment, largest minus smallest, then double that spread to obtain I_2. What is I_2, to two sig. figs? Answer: 23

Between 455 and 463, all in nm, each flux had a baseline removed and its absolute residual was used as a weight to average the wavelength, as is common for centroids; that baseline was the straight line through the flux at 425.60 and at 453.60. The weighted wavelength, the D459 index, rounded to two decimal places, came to 458.98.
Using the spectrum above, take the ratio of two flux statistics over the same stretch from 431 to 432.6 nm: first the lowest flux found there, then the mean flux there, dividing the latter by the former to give 1.50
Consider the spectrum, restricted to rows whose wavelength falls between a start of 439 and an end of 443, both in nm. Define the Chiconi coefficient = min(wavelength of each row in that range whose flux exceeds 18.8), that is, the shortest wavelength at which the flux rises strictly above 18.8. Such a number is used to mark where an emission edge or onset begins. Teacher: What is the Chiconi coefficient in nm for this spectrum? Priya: 442.00 nm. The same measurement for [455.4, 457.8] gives 455.60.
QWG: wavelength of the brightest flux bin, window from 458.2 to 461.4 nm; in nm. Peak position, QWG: 461.20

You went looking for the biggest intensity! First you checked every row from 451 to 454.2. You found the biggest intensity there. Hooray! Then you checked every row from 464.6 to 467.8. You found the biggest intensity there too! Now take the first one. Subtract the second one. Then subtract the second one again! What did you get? -28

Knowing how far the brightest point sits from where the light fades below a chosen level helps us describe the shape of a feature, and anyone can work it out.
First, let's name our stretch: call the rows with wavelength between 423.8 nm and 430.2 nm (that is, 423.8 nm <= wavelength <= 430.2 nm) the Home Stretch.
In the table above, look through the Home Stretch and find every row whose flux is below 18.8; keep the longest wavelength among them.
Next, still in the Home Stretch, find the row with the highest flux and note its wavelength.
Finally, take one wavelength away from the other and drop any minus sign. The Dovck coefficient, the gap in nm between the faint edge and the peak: 1.60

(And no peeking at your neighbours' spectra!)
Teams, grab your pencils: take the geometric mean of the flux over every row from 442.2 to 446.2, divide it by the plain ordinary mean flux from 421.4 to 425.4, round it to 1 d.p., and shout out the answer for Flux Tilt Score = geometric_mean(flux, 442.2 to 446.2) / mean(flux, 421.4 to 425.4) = 1.7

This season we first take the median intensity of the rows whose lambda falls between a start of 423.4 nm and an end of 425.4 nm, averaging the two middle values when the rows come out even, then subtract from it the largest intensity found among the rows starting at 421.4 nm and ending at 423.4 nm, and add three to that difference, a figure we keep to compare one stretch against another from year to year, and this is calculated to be 2.4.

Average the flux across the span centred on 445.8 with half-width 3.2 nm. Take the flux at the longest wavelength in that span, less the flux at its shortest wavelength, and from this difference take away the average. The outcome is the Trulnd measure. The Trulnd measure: -12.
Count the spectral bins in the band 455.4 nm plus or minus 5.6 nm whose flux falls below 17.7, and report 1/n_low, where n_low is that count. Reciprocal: 0.33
